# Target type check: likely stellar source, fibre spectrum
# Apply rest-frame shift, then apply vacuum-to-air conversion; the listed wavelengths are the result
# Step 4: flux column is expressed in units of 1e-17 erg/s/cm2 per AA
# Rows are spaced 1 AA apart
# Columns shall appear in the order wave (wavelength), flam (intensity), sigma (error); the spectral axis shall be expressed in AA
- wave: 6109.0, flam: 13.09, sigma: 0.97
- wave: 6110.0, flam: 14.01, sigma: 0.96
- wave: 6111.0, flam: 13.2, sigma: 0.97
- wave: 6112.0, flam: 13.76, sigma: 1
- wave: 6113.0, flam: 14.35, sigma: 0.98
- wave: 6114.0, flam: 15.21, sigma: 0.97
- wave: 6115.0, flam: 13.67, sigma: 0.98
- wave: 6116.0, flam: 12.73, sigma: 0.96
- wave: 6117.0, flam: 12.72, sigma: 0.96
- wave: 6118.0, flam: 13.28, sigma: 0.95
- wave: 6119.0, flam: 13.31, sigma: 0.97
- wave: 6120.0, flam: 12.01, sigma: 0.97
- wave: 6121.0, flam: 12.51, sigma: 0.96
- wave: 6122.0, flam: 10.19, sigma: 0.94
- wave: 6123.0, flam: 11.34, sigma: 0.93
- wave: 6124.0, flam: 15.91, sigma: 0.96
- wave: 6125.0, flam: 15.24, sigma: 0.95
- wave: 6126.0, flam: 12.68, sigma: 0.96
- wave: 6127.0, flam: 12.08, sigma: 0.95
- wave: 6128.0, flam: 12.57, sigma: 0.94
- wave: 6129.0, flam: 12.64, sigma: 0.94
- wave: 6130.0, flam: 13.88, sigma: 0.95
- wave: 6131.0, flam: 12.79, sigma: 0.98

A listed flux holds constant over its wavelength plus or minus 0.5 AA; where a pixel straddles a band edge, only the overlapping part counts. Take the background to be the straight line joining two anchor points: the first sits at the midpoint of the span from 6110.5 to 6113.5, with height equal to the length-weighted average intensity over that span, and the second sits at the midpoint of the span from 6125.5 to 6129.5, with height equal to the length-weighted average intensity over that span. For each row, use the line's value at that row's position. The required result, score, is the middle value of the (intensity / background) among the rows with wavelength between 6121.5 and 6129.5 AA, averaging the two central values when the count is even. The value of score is 1.01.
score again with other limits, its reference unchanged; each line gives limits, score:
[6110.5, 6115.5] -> 1.01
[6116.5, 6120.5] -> 0.98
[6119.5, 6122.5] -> 0.92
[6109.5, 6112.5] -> 1.00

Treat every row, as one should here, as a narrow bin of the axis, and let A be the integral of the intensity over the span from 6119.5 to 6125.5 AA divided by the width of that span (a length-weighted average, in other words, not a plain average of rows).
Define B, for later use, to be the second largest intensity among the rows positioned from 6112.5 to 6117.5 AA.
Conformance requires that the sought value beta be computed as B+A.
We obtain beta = 27.2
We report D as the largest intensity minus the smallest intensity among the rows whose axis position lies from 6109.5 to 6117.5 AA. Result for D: 2.5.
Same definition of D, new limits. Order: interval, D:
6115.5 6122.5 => 3.1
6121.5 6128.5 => 5.7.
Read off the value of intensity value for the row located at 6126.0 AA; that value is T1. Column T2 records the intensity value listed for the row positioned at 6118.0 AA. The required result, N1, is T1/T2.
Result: 0.95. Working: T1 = 12.68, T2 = 13.28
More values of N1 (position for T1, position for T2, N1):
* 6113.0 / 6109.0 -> 1.10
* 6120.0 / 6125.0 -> 0.79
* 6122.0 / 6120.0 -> 0.85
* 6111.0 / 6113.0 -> 0.92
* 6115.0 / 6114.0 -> 0.90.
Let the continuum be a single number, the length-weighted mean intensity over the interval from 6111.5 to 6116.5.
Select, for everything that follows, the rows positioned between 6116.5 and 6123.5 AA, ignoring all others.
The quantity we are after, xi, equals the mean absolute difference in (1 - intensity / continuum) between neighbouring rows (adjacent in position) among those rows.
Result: 0.070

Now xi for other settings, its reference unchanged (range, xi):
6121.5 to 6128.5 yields 0.120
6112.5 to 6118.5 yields 0.056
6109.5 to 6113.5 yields 0.047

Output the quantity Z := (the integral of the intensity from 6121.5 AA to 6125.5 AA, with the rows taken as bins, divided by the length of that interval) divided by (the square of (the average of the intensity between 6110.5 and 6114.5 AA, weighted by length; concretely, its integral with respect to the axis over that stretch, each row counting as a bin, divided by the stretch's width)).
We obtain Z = 0.066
